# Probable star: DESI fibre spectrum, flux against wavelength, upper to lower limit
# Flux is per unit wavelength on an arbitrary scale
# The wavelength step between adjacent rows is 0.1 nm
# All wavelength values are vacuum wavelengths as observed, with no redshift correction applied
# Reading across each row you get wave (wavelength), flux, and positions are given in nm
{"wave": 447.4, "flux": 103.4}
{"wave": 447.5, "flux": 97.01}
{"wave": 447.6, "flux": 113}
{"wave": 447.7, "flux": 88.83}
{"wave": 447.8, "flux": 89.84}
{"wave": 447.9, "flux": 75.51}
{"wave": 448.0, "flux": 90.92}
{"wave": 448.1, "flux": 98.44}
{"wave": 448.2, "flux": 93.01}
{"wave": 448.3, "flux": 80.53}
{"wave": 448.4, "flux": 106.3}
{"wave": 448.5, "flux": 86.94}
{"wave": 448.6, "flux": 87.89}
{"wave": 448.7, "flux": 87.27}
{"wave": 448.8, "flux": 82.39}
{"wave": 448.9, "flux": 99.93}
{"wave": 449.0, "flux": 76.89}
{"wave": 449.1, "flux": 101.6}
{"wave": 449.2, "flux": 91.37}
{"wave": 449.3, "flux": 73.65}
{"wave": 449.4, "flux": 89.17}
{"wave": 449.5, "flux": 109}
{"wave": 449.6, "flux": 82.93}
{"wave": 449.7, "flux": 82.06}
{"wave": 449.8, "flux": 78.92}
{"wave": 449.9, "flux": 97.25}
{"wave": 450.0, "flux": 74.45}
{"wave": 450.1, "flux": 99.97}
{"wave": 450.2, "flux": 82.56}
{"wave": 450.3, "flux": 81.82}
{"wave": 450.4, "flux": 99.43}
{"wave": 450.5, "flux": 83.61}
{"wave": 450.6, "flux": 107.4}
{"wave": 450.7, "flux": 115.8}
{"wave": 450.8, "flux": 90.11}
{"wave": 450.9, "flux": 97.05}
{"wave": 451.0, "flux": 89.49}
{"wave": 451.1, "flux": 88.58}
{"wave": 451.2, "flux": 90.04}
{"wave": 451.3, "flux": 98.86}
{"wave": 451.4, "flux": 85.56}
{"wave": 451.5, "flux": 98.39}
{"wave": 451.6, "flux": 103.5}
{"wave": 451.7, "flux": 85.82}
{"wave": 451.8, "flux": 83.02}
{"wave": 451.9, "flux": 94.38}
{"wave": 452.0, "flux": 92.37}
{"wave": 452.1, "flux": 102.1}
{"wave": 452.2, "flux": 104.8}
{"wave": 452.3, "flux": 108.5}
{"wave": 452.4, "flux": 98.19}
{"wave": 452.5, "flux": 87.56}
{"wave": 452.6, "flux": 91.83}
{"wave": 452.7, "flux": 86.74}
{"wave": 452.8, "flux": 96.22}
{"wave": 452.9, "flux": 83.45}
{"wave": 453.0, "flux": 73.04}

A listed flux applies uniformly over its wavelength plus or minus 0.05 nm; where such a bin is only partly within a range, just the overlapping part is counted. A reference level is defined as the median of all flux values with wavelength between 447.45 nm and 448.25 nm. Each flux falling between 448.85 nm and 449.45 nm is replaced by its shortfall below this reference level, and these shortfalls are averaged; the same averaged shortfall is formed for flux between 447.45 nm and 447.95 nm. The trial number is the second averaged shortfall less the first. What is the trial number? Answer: -4.1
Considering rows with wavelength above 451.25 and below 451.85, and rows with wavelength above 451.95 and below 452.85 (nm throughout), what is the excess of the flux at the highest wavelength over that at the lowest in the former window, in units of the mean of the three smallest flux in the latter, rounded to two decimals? -0.18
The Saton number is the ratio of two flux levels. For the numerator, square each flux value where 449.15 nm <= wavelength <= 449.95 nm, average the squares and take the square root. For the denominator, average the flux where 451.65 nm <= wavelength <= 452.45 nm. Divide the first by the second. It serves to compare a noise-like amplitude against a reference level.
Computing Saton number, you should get 0.92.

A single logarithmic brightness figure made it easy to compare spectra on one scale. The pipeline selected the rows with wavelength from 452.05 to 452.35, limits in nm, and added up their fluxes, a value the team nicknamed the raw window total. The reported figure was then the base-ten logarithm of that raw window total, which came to 2.50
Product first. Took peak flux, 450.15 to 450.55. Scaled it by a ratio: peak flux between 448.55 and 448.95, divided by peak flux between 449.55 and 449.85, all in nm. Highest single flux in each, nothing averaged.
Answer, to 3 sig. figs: 120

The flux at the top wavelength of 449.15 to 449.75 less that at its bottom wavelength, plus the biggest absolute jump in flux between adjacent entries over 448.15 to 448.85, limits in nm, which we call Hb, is 16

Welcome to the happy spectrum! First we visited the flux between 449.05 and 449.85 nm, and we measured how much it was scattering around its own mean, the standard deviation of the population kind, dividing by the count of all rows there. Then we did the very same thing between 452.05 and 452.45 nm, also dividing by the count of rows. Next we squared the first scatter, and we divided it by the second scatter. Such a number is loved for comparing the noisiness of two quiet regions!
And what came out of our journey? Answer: 33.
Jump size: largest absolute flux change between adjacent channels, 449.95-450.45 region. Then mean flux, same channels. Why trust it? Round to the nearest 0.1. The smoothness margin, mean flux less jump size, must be 62.1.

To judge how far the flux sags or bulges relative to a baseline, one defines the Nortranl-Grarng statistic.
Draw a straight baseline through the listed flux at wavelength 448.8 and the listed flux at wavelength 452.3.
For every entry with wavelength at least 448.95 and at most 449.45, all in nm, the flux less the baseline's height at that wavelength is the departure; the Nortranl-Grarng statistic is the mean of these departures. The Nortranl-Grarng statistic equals 1.2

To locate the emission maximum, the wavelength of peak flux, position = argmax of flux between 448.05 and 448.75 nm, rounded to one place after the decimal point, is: 448.4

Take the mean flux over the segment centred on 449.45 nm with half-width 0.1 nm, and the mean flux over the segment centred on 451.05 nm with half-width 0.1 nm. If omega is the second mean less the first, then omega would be -10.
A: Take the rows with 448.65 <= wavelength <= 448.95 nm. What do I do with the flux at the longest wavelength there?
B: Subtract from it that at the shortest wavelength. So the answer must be 13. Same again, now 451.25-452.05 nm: -6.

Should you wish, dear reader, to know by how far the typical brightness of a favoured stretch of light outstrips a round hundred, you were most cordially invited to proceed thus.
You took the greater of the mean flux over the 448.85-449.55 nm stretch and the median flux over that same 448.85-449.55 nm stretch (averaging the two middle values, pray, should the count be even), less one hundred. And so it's -8.3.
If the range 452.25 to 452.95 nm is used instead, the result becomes -6.8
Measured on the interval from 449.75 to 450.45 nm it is -12.2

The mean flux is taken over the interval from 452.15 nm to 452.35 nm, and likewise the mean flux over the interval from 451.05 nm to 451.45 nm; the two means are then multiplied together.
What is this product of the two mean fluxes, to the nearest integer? 9680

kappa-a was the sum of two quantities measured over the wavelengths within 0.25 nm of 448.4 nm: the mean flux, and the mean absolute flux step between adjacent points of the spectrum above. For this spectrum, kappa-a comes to 106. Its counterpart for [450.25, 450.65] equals 112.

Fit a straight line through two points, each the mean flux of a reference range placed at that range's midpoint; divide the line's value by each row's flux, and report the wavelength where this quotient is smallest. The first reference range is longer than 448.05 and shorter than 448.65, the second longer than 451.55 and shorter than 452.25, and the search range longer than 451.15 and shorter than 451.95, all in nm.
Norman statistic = 451.6 nm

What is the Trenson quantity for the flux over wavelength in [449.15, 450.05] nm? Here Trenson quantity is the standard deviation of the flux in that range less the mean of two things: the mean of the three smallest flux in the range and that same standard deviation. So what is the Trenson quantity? -32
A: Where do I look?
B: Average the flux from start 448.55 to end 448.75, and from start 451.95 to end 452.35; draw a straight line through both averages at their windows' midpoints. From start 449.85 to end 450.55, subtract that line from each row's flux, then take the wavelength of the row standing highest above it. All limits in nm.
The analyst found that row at 450.1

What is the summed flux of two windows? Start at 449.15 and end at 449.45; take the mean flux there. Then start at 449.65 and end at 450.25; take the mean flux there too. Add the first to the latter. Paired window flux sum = 171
